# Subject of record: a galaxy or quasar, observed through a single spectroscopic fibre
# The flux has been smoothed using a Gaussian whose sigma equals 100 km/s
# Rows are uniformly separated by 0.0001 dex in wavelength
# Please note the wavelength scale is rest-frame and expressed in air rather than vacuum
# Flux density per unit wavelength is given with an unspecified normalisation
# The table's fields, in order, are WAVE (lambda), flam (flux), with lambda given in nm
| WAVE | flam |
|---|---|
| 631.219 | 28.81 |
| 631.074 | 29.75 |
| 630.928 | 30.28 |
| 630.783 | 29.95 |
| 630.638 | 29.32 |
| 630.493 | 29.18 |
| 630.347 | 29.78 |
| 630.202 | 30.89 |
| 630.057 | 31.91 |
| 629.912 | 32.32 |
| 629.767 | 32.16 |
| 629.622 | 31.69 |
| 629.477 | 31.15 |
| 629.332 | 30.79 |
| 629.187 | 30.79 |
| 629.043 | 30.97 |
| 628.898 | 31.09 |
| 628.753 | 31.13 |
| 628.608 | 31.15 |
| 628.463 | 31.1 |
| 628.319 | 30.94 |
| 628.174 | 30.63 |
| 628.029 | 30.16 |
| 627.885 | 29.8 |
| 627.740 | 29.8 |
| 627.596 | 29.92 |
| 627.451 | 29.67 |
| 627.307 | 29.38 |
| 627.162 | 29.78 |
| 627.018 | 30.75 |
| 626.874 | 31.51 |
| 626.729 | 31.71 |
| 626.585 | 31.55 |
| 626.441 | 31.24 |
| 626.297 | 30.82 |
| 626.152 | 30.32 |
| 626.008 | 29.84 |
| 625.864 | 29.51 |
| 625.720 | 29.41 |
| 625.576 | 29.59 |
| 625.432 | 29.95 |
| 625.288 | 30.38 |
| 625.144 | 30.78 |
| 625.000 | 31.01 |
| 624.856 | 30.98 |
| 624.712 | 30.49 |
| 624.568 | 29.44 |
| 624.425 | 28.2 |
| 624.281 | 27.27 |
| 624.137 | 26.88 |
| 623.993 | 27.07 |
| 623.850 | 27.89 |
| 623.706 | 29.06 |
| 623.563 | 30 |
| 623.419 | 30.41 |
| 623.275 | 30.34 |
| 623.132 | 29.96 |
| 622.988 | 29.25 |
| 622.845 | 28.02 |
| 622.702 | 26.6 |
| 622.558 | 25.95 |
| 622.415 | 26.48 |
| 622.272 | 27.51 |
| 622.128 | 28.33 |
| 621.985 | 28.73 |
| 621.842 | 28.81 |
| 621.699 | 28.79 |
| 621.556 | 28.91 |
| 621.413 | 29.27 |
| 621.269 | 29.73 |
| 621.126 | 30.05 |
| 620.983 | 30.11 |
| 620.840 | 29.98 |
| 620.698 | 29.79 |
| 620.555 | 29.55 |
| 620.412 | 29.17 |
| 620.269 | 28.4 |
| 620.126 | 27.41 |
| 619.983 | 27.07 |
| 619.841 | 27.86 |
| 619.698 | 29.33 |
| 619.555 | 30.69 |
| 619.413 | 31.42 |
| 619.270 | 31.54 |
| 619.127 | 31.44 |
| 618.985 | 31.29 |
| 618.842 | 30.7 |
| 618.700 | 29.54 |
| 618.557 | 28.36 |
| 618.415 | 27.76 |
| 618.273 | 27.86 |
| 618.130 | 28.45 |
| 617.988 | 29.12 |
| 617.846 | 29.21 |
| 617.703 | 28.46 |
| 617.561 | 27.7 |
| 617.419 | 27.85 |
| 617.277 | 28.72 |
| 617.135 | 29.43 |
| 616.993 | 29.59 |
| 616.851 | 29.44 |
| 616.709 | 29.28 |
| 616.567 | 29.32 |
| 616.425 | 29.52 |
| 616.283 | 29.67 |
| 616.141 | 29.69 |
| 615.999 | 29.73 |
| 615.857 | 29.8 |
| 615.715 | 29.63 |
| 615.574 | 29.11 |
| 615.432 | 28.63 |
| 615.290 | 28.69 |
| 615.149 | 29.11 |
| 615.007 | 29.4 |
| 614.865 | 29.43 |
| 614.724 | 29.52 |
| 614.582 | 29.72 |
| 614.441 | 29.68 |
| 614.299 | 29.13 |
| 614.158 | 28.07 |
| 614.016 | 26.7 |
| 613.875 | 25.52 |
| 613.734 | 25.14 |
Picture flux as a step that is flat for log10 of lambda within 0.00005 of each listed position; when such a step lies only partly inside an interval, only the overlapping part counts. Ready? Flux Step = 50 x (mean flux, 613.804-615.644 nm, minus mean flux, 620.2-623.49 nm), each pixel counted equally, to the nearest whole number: -10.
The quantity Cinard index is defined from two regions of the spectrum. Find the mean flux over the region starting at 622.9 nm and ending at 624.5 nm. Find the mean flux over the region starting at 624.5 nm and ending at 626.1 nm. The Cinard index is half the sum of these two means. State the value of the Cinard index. 29.4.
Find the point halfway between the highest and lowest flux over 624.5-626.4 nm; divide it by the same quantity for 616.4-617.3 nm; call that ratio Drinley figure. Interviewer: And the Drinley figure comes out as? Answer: 1.04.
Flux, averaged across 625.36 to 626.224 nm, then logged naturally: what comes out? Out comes 3.39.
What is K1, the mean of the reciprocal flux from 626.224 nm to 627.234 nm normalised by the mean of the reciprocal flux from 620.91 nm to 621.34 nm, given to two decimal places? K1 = 0.97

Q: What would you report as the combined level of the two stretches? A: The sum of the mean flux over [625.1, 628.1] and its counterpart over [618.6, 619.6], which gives 61.2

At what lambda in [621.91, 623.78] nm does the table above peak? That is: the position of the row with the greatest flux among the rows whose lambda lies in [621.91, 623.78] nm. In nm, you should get 623.419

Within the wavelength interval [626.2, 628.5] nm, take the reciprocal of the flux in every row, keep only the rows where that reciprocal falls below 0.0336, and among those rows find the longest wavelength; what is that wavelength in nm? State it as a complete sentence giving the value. 628.463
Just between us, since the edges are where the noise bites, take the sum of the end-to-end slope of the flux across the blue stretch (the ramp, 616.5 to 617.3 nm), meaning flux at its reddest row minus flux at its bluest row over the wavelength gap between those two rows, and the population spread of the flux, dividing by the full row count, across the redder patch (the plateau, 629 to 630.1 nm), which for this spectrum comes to -0.3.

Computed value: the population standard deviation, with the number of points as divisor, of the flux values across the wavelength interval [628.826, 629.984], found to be 0.57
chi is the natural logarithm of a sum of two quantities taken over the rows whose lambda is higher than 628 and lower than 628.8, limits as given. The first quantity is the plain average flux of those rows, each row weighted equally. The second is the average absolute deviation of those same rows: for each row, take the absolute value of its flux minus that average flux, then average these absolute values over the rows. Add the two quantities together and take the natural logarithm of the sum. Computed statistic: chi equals 3.44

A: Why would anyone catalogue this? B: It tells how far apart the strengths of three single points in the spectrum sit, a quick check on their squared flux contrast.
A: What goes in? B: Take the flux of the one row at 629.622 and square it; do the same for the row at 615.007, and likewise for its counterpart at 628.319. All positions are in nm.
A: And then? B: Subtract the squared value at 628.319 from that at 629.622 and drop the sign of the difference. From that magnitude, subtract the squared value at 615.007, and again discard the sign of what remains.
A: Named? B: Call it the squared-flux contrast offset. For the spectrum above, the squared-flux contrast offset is 817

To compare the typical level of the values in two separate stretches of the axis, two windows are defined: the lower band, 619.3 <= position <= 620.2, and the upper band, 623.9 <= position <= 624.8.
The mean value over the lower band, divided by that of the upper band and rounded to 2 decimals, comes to 1.03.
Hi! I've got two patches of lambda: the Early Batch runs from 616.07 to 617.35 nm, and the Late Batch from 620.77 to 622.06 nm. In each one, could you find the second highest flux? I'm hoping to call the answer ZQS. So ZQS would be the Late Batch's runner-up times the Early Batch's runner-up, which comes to 892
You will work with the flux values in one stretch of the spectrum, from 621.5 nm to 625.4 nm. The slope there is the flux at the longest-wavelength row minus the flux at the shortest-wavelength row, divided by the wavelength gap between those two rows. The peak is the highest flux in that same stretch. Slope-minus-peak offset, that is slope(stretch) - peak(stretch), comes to -30.6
